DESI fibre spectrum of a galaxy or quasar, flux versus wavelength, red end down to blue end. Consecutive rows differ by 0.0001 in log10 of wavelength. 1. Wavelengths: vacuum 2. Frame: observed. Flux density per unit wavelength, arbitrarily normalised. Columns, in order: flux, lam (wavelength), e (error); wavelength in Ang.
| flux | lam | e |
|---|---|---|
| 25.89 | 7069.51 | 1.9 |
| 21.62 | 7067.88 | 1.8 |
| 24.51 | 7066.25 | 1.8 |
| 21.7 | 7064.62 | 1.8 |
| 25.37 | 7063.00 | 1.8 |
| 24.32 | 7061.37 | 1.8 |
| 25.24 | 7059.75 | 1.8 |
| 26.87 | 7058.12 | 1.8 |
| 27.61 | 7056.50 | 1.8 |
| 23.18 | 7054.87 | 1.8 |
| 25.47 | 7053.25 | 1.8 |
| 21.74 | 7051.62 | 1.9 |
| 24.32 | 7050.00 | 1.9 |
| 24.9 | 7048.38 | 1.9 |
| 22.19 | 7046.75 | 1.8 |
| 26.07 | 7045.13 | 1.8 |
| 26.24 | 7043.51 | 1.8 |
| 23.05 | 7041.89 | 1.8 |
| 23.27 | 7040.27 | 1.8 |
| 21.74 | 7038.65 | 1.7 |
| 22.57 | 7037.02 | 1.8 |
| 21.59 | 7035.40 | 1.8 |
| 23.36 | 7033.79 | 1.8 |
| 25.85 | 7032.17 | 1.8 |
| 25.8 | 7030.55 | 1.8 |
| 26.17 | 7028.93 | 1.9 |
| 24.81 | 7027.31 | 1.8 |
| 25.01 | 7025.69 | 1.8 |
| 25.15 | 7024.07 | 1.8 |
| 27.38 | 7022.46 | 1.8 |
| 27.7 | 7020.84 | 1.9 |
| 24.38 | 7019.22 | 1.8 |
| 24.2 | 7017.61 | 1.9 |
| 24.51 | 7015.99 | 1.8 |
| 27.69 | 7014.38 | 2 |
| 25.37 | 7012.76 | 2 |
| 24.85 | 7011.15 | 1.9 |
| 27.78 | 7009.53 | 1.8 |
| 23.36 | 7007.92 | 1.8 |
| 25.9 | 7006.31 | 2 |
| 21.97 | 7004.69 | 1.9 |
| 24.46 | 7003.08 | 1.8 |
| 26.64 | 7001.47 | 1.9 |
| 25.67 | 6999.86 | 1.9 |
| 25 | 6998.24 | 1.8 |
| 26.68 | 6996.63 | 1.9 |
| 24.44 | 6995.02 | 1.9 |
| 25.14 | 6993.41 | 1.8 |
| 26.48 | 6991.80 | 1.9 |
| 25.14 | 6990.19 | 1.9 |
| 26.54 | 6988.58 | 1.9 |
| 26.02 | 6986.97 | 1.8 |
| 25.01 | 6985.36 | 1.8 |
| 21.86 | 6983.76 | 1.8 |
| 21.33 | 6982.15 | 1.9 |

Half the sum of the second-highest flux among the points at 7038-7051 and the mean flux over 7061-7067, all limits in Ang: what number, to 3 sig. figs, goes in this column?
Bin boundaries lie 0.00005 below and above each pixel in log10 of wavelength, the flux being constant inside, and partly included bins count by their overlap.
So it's 25.0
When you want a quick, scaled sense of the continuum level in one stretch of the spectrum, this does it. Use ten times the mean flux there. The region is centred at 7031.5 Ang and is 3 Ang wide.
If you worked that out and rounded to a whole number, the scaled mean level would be 258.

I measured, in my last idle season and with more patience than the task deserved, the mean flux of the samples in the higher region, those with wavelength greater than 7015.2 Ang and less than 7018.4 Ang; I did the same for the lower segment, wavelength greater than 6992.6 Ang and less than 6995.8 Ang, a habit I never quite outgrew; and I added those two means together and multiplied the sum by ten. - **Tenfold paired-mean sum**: 491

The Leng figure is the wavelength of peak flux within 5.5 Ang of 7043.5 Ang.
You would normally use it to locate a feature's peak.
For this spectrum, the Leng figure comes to 7043.51 Ang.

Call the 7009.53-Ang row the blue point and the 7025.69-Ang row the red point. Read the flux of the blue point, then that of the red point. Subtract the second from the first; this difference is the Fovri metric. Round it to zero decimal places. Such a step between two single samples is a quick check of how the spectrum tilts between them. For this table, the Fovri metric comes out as 3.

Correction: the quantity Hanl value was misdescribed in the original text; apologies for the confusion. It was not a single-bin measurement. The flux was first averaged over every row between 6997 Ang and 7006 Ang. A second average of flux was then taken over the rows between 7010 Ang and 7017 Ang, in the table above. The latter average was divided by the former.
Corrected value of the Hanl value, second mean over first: 1.03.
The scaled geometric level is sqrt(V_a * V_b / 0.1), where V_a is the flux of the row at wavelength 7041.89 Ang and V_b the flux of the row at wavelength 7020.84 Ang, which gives 79.9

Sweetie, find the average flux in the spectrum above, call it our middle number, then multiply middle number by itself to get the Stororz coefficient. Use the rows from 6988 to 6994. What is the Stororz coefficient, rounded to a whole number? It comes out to 667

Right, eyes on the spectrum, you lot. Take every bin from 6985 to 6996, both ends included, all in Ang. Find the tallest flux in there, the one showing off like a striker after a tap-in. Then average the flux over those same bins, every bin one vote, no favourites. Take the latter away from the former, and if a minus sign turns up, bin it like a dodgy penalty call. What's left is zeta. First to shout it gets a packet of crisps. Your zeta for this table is 1.0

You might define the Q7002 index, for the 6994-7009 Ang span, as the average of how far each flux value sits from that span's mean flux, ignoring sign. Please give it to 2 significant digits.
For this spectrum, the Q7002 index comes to 1.2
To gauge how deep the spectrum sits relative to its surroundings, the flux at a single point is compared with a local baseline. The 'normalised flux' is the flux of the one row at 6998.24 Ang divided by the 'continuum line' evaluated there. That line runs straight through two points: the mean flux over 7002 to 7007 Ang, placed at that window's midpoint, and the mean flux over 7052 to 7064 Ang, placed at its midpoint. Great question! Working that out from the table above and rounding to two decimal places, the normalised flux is 1.04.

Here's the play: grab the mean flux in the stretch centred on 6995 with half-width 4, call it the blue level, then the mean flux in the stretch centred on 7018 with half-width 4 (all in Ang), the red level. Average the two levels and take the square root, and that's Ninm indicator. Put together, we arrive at 5.06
